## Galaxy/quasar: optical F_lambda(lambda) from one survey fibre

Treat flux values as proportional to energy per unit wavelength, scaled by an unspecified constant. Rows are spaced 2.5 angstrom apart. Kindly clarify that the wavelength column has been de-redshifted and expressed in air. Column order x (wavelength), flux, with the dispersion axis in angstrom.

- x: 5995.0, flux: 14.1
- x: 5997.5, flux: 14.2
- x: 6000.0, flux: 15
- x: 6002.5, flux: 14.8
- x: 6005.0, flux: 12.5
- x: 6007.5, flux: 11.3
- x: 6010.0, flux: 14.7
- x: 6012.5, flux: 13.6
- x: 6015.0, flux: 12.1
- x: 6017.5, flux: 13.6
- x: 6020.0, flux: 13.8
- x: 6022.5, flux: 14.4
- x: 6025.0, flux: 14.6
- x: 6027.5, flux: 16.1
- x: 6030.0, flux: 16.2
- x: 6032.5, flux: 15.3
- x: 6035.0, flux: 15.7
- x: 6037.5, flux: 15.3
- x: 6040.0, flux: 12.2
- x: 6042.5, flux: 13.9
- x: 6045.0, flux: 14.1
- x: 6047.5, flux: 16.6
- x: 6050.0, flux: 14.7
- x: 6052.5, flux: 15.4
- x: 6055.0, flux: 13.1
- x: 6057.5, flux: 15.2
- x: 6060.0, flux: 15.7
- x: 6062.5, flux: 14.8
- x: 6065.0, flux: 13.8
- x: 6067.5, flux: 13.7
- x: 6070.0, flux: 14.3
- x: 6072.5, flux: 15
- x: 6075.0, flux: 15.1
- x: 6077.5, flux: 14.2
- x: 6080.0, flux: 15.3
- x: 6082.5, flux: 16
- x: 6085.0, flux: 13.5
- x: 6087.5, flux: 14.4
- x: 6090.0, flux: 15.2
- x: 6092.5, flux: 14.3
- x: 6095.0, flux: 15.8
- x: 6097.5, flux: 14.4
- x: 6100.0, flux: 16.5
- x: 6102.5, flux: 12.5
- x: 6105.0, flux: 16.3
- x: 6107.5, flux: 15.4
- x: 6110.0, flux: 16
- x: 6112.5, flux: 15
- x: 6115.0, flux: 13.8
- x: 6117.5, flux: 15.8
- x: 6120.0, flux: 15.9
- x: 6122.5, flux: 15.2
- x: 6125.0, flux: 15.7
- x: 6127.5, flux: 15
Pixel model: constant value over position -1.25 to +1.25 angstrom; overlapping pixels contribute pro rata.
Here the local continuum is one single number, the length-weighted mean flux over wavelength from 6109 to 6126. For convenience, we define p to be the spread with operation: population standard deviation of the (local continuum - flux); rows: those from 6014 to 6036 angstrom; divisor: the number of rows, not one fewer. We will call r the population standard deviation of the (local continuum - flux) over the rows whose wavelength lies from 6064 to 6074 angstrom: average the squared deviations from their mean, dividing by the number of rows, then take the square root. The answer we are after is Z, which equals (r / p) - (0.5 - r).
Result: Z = 0.4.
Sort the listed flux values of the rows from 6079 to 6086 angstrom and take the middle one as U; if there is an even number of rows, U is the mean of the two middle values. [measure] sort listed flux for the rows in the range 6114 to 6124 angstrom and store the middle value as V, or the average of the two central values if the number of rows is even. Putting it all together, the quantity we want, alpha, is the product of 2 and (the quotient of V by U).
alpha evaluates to 2.03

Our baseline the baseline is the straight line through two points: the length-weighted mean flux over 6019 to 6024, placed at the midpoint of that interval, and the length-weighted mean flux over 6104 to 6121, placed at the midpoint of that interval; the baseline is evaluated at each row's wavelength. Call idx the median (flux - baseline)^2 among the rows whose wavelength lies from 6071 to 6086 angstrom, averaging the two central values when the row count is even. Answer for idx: 0.3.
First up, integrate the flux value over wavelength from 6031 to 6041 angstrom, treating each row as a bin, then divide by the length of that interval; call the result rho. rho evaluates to 14.7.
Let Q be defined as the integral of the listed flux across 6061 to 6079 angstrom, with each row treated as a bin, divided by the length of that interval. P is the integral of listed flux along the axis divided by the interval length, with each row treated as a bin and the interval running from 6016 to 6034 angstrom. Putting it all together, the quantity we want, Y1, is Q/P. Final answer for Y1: 0.97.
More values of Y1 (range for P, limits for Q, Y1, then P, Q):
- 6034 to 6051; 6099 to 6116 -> 1.03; 14.6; 15.1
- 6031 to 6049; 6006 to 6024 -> 0.91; 14.7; 13.4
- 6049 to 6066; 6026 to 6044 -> 1.02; 14.7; 14.9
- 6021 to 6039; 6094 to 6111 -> 1.00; 15.3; 15.3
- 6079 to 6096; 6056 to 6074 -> 0.98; 14.9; 14.6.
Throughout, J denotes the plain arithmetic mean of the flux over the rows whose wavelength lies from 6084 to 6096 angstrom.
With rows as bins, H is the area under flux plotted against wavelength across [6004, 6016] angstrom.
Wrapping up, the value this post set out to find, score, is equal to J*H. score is 2260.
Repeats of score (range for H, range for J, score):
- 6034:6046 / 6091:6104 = 2507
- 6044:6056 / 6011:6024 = 2402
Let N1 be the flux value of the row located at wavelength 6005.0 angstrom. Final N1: 12.5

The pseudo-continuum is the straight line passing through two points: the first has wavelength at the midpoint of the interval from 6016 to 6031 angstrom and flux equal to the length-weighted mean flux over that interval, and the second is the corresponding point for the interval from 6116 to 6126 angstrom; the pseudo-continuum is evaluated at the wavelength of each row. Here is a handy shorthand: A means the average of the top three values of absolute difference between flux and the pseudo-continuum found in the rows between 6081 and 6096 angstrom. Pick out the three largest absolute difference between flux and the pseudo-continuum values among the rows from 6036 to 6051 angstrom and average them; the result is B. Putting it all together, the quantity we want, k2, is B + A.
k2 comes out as 3.0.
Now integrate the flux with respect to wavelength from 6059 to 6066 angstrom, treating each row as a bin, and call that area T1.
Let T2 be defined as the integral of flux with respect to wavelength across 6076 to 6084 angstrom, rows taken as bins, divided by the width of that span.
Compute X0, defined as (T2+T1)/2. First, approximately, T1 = 103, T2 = 15.1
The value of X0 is 59.2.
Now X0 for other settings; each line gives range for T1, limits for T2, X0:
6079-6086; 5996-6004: 59.7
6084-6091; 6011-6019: 56.9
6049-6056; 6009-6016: 57.3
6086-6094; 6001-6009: 65.0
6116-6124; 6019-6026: 69.4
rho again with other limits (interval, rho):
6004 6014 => 13.0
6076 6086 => 14.8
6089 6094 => 14.8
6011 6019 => 13.2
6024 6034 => 15.6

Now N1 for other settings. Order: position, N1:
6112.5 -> 15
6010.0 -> 14.7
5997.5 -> 14.2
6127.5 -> 15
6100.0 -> 16.5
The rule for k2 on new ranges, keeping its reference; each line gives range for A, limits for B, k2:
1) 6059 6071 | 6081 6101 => 2.5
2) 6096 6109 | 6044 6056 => 3.1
